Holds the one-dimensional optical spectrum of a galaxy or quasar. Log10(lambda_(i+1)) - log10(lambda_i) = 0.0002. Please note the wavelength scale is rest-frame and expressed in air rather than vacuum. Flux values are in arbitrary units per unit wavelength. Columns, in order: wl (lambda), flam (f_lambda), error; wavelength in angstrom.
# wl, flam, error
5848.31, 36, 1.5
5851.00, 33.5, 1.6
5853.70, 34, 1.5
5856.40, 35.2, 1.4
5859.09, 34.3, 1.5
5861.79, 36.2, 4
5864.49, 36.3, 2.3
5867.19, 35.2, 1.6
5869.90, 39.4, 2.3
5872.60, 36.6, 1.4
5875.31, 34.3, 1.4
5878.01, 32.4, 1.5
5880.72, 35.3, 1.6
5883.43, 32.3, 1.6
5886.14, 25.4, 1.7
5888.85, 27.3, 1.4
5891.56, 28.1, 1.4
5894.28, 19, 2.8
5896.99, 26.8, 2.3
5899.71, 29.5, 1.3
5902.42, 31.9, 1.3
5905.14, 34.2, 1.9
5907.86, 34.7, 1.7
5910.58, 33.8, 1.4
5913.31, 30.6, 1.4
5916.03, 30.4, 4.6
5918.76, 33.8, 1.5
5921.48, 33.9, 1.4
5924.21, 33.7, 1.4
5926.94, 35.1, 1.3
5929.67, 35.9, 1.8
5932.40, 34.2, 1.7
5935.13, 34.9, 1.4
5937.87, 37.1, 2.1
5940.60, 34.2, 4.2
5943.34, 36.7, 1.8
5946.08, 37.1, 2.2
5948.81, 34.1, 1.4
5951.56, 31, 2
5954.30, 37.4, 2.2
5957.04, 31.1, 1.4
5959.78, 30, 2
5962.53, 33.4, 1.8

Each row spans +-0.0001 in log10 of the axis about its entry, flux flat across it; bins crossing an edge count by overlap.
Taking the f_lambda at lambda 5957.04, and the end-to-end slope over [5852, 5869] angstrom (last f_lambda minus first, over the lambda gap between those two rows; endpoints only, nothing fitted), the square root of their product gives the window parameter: 1.7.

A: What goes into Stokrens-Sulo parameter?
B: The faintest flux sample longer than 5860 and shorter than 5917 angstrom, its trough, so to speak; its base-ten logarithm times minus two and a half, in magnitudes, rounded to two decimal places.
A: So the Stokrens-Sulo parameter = -3.20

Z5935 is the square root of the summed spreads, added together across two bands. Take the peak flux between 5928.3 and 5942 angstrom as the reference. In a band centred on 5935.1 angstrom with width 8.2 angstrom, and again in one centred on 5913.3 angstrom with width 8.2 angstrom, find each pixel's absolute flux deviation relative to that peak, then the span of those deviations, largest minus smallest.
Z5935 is 2.5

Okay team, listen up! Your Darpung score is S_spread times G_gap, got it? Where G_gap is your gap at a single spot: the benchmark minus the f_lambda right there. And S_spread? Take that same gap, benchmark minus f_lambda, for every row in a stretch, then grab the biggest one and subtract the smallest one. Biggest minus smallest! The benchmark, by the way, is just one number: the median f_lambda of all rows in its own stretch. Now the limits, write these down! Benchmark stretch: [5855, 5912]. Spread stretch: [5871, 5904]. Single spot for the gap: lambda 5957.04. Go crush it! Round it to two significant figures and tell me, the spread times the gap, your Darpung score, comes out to 55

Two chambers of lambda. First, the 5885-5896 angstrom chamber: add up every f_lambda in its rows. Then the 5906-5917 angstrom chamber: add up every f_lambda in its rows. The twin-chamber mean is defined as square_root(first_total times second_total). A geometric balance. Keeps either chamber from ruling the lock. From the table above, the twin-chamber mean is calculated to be 114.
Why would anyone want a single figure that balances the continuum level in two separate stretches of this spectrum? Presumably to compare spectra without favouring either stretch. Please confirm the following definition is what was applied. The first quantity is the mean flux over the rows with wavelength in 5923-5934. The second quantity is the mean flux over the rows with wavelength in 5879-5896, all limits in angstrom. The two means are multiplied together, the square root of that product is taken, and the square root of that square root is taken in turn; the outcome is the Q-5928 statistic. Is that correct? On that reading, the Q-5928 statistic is 5.58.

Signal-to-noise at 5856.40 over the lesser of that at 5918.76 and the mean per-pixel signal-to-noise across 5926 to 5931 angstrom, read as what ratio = 1.12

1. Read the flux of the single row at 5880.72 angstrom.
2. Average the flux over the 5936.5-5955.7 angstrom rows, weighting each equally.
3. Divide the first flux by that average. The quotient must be 1.00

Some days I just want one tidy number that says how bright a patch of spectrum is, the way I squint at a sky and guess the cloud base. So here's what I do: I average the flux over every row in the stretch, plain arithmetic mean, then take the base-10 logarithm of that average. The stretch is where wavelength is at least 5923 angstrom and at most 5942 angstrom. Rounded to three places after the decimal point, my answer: 1.544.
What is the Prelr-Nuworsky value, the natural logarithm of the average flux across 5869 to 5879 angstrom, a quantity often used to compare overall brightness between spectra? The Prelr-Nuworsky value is 3.574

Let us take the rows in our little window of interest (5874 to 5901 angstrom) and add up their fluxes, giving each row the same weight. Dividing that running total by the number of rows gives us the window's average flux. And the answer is 29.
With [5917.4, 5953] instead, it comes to 35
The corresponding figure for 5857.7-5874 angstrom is 36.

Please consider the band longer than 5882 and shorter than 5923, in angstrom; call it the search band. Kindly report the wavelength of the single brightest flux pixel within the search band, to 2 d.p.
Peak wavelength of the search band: 5907.86 angstrom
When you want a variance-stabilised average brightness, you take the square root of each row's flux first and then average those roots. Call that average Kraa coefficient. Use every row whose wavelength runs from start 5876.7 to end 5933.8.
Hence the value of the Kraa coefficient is 5.59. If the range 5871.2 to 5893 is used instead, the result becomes 5.60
